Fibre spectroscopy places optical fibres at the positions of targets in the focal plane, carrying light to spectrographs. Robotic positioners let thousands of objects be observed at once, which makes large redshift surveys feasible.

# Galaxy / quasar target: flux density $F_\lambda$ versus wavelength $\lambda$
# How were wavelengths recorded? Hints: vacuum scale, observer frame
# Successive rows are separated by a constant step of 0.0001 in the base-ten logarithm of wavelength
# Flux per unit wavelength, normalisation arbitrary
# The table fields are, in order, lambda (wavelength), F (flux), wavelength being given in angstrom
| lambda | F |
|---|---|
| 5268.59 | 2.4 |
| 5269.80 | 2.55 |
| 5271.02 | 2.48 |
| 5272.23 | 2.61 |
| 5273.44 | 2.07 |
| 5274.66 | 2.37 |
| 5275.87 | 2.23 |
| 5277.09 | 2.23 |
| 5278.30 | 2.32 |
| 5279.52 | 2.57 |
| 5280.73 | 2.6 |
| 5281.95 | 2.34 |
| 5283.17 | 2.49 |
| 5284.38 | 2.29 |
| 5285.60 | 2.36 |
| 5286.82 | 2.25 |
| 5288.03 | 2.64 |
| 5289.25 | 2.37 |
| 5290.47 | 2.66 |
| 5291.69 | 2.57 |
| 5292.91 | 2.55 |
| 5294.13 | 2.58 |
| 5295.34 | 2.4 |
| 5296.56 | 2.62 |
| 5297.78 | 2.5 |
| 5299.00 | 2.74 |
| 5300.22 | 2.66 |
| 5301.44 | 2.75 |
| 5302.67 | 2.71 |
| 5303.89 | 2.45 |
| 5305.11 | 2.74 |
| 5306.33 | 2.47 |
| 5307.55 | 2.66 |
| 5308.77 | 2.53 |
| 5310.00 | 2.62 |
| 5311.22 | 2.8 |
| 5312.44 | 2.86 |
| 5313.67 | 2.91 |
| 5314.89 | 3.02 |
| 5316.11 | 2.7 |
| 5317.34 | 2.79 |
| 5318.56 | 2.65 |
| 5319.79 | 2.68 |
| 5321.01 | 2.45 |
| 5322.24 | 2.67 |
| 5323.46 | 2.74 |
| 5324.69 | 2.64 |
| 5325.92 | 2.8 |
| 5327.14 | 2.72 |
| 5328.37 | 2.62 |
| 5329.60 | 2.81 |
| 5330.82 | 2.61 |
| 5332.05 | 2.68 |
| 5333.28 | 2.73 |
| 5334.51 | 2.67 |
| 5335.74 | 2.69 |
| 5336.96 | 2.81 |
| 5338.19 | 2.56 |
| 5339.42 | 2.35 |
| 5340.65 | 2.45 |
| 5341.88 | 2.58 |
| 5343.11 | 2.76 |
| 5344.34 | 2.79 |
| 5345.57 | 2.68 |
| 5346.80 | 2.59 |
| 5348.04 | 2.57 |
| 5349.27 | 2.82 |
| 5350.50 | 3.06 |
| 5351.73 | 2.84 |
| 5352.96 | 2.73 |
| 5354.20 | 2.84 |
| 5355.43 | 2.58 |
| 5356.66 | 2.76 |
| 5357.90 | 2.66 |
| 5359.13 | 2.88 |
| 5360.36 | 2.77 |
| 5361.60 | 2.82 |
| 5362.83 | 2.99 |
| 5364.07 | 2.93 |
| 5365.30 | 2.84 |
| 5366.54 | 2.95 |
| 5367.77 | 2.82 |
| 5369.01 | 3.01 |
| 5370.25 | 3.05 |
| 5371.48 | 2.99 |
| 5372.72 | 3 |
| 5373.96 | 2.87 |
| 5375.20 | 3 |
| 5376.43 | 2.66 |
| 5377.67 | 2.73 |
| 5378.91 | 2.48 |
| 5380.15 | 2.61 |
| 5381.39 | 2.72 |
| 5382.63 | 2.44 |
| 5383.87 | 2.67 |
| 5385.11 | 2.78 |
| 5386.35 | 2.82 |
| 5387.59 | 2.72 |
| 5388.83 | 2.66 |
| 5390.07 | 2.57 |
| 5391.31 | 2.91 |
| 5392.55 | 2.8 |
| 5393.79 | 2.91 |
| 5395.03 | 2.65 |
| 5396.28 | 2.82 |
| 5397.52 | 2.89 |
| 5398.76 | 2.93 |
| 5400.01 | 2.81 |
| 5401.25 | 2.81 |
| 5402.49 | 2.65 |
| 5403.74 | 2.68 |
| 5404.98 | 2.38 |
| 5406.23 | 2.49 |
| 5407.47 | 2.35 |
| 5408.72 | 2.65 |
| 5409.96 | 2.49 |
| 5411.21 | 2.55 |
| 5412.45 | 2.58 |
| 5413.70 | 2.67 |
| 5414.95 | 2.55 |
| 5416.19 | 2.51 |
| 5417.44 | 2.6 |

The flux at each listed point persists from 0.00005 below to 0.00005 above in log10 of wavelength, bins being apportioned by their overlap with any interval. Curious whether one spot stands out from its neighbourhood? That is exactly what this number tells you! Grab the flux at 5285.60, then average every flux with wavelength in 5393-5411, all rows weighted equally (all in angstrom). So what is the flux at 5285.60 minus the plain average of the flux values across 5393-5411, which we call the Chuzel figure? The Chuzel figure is -0.32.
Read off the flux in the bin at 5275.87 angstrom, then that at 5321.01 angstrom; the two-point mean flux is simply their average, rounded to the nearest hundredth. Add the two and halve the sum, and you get 2.34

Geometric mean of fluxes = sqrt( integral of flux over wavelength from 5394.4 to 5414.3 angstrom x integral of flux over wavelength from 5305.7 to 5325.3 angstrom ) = 52.8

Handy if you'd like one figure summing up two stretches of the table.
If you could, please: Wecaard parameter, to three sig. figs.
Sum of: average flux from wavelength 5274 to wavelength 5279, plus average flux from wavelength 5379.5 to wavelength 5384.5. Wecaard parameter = 4.90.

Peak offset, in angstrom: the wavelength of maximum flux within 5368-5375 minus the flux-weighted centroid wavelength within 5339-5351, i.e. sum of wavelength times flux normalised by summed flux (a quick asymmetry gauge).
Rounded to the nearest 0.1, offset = 25.1 angstrom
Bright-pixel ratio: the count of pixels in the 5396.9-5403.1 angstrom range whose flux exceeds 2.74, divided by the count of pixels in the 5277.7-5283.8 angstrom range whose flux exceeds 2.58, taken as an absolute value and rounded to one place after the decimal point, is 4.0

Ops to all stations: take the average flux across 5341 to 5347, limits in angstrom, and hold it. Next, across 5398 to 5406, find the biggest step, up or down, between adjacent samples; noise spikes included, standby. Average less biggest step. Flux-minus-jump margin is 2.38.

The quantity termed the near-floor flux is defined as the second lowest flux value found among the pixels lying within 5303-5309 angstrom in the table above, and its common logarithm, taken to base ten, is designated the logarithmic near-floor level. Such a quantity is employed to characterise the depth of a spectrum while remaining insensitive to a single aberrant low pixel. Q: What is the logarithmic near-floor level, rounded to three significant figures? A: 0.393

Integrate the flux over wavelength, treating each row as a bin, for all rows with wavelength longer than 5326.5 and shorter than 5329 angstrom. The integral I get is 7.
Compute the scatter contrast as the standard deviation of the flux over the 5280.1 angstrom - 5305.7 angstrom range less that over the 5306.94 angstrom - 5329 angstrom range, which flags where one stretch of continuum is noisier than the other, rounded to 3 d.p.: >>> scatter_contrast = 0.020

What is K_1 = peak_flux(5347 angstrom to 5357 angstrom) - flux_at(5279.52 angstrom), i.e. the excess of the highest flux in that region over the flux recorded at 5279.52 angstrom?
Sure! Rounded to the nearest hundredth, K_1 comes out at 0.49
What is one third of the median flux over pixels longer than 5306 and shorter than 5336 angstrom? 0.893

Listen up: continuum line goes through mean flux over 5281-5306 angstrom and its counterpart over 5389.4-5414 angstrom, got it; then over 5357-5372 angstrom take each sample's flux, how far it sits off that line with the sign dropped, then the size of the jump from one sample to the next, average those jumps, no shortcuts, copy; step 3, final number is 0.112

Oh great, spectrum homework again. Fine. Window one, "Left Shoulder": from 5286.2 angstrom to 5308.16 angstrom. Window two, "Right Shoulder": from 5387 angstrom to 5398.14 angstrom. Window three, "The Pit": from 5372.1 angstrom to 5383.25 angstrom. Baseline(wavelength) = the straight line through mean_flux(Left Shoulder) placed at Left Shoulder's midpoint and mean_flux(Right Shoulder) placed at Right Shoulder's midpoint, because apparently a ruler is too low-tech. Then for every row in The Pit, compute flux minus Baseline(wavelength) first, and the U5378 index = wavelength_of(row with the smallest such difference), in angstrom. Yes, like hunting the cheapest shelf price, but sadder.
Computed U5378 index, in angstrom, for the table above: 5382.63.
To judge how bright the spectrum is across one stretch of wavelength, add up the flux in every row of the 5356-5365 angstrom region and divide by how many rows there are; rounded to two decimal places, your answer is 2.83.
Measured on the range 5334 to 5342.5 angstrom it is 2.59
